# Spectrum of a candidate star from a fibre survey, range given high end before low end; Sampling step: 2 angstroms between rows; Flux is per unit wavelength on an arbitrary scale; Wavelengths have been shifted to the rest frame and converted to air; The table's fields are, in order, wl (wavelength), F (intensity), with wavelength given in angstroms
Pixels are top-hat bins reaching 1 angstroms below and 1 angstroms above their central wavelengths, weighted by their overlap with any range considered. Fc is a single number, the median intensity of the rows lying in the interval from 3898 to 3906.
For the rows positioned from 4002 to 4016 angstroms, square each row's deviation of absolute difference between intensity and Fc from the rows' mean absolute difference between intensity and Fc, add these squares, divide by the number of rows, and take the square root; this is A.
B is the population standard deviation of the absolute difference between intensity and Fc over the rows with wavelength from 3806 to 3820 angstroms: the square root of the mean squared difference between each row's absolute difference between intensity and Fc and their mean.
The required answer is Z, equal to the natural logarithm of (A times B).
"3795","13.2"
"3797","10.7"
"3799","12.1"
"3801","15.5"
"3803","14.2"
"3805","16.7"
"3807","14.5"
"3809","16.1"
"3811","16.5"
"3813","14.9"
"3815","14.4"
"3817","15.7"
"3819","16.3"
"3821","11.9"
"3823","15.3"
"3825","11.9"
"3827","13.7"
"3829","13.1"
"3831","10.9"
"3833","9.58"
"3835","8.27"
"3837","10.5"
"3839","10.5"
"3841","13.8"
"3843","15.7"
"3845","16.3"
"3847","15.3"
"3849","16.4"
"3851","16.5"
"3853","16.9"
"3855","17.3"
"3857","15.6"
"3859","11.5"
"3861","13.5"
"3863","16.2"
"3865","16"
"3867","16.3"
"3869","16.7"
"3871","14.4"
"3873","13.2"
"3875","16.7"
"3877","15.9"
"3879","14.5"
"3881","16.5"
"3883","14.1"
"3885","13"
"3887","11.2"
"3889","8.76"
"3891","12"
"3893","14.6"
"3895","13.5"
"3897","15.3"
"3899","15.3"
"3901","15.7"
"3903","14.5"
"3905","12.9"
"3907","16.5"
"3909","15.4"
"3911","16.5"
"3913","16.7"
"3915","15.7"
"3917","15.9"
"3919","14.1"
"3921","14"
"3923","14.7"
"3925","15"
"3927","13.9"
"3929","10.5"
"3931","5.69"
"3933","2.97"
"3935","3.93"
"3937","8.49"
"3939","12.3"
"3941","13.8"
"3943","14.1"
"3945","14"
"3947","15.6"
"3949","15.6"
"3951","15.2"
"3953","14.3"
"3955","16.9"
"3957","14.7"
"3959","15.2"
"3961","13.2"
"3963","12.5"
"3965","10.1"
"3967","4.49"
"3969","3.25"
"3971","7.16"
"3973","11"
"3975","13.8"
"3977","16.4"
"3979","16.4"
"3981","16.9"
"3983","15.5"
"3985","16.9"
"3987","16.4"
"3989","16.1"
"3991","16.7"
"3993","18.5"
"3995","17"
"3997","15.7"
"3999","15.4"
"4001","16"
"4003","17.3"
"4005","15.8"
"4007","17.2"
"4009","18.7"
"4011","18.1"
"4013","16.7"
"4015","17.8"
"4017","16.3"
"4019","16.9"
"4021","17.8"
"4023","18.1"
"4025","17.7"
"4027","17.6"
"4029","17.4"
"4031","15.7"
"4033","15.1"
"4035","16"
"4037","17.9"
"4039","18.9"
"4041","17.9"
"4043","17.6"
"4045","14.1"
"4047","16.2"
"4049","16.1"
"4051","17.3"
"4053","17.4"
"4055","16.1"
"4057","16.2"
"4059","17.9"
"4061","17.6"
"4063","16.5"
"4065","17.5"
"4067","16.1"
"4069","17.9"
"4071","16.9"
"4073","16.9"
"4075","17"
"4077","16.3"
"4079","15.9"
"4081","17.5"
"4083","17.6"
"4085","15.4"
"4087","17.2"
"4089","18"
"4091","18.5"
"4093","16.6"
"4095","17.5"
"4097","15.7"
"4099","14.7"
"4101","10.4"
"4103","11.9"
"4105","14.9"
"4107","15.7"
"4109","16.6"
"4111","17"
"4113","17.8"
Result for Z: -0.7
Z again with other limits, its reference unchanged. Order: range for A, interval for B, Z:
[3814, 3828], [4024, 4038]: 0.1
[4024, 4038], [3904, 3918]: -0.6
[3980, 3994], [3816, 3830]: -0.2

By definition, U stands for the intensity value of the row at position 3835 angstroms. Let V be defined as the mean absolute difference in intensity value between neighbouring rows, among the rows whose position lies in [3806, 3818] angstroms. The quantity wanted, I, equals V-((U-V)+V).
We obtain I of -7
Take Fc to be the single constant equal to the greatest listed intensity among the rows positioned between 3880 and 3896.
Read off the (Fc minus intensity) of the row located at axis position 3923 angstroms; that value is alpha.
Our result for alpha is 1.8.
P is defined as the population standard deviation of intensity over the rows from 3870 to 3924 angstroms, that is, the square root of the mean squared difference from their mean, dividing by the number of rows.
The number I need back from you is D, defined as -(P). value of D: -1.8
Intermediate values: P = 1.8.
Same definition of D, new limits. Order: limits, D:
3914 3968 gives -3.9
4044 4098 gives -0.9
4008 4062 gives -1.1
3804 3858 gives -2.5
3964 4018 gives -4.0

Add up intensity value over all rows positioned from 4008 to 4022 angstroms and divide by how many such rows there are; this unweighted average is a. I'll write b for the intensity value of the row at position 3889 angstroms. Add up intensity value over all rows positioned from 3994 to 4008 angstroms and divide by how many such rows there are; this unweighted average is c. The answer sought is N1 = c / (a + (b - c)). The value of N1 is 1.65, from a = 17.5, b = 8.76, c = 16.3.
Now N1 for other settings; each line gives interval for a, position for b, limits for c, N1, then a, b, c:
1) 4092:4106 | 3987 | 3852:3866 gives 0.98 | 14.5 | 16.4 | 15.3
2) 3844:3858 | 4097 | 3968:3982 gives 0.61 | 16.3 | 15.7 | 12.1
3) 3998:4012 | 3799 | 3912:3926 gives 1.09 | 16.9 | 12.1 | 15.2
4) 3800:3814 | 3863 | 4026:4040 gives 1.15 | 15.5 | 16.2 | 16.9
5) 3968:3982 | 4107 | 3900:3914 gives 1.25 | 12.1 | 15.7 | 15.5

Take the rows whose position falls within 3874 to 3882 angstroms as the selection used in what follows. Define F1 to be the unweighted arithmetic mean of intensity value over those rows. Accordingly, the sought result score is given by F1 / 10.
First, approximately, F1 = 15.9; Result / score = 1.59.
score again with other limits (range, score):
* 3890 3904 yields 1.44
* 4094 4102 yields 1.46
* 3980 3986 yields 1.64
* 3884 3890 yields 1.10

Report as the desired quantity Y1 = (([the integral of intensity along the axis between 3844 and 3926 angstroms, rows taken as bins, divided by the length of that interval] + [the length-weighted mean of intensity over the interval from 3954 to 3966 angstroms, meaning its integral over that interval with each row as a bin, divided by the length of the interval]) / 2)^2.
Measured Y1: 206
